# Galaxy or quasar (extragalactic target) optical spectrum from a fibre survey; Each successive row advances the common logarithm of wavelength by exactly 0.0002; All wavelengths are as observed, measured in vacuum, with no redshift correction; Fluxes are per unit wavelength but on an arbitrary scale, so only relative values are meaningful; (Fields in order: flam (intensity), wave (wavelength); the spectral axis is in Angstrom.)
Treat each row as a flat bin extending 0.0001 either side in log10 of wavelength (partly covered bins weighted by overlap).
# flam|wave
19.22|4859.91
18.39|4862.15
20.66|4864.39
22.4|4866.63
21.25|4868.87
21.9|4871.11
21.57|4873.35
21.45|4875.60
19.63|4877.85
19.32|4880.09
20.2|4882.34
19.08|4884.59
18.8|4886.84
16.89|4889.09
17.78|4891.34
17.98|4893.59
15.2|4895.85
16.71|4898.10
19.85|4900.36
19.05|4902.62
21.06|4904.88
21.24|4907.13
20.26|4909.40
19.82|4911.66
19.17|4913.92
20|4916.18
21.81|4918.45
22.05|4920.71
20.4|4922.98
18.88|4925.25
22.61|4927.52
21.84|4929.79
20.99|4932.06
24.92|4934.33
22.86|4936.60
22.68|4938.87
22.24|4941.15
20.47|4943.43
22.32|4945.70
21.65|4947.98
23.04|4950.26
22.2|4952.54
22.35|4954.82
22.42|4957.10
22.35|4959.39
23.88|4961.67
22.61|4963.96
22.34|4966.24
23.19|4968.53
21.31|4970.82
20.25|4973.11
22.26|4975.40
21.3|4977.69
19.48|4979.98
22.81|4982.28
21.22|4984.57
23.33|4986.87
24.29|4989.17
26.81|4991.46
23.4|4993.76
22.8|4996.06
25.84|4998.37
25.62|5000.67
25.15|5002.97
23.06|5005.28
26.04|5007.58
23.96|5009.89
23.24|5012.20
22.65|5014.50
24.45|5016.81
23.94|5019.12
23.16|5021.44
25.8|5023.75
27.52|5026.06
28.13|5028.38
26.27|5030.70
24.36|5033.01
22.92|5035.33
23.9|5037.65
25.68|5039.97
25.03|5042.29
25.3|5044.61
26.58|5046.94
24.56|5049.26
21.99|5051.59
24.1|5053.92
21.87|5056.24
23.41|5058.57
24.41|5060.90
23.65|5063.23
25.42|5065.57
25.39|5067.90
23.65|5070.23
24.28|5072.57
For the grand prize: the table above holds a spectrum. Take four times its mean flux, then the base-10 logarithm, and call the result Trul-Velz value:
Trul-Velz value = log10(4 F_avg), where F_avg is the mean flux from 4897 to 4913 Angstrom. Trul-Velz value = 1.897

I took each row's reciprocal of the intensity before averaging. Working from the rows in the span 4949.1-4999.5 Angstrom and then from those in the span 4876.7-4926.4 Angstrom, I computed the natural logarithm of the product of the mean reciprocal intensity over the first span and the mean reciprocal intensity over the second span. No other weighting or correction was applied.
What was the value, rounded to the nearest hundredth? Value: -6.07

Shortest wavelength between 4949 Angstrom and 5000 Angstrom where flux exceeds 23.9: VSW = 4989.17 Angstrom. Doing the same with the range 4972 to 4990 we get 4989.17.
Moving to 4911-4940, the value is 4934.33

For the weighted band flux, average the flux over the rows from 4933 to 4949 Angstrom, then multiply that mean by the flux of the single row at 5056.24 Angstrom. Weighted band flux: 491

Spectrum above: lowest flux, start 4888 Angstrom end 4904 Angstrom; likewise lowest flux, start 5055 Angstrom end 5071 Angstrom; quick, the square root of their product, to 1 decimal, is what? 18.2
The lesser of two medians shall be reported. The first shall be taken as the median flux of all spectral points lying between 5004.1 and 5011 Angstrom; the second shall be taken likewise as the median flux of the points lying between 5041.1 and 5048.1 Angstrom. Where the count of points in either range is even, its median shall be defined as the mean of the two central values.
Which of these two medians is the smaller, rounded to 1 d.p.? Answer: 24.0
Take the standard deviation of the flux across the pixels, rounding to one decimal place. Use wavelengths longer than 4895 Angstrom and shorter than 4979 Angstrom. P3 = 1.9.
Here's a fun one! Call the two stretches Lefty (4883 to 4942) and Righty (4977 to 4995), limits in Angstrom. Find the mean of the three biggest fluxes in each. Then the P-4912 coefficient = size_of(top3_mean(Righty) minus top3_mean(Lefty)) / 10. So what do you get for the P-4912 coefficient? 0.1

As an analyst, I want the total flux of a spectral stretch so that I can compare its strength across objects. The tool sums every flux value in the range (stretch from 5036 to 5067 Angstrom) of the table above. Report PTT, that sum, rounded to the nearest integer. 316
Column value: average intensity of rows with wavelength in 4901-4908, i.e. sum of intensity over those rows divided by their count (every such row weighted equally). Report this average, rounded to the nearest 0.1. 20.4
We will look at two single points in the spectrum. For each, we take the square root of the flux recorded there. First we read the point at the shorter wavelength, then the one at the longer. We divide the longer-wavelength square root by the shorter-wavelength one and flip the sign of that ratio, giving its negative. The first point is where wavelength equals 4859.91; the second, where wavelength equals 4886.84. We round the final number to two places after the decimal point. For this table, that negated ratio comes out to -0.99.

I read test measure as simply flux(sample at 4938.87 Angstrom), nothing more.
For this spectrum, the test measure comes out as 22.68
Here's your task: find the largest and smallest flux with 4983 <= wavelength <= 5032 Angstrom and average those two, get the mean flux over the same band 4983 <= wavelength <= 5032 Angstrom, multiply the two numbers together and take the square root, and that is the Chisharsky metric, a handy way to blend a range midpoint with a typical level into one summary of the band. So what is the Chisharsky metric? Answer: 24.6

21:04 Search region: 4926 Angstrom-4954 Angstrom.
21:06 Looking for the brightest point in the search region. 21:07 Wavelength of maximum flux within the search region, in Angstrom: 4934.33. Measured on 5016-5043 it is 5028.38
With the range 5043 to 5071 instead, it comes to 5046.94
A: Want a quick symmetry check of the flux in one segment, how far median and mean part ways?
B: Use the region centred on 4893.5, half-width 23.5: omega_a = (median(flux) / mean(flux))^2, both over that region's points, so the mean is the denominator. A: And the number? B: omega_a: 1.03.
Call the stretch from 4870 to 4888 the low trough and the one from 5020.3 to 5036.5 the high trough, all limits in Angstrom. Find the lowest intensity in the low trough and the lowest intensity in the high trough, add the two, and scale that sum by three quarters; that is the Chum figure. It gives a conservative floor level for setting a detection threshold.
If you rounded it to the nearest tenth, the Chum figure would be 31.3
